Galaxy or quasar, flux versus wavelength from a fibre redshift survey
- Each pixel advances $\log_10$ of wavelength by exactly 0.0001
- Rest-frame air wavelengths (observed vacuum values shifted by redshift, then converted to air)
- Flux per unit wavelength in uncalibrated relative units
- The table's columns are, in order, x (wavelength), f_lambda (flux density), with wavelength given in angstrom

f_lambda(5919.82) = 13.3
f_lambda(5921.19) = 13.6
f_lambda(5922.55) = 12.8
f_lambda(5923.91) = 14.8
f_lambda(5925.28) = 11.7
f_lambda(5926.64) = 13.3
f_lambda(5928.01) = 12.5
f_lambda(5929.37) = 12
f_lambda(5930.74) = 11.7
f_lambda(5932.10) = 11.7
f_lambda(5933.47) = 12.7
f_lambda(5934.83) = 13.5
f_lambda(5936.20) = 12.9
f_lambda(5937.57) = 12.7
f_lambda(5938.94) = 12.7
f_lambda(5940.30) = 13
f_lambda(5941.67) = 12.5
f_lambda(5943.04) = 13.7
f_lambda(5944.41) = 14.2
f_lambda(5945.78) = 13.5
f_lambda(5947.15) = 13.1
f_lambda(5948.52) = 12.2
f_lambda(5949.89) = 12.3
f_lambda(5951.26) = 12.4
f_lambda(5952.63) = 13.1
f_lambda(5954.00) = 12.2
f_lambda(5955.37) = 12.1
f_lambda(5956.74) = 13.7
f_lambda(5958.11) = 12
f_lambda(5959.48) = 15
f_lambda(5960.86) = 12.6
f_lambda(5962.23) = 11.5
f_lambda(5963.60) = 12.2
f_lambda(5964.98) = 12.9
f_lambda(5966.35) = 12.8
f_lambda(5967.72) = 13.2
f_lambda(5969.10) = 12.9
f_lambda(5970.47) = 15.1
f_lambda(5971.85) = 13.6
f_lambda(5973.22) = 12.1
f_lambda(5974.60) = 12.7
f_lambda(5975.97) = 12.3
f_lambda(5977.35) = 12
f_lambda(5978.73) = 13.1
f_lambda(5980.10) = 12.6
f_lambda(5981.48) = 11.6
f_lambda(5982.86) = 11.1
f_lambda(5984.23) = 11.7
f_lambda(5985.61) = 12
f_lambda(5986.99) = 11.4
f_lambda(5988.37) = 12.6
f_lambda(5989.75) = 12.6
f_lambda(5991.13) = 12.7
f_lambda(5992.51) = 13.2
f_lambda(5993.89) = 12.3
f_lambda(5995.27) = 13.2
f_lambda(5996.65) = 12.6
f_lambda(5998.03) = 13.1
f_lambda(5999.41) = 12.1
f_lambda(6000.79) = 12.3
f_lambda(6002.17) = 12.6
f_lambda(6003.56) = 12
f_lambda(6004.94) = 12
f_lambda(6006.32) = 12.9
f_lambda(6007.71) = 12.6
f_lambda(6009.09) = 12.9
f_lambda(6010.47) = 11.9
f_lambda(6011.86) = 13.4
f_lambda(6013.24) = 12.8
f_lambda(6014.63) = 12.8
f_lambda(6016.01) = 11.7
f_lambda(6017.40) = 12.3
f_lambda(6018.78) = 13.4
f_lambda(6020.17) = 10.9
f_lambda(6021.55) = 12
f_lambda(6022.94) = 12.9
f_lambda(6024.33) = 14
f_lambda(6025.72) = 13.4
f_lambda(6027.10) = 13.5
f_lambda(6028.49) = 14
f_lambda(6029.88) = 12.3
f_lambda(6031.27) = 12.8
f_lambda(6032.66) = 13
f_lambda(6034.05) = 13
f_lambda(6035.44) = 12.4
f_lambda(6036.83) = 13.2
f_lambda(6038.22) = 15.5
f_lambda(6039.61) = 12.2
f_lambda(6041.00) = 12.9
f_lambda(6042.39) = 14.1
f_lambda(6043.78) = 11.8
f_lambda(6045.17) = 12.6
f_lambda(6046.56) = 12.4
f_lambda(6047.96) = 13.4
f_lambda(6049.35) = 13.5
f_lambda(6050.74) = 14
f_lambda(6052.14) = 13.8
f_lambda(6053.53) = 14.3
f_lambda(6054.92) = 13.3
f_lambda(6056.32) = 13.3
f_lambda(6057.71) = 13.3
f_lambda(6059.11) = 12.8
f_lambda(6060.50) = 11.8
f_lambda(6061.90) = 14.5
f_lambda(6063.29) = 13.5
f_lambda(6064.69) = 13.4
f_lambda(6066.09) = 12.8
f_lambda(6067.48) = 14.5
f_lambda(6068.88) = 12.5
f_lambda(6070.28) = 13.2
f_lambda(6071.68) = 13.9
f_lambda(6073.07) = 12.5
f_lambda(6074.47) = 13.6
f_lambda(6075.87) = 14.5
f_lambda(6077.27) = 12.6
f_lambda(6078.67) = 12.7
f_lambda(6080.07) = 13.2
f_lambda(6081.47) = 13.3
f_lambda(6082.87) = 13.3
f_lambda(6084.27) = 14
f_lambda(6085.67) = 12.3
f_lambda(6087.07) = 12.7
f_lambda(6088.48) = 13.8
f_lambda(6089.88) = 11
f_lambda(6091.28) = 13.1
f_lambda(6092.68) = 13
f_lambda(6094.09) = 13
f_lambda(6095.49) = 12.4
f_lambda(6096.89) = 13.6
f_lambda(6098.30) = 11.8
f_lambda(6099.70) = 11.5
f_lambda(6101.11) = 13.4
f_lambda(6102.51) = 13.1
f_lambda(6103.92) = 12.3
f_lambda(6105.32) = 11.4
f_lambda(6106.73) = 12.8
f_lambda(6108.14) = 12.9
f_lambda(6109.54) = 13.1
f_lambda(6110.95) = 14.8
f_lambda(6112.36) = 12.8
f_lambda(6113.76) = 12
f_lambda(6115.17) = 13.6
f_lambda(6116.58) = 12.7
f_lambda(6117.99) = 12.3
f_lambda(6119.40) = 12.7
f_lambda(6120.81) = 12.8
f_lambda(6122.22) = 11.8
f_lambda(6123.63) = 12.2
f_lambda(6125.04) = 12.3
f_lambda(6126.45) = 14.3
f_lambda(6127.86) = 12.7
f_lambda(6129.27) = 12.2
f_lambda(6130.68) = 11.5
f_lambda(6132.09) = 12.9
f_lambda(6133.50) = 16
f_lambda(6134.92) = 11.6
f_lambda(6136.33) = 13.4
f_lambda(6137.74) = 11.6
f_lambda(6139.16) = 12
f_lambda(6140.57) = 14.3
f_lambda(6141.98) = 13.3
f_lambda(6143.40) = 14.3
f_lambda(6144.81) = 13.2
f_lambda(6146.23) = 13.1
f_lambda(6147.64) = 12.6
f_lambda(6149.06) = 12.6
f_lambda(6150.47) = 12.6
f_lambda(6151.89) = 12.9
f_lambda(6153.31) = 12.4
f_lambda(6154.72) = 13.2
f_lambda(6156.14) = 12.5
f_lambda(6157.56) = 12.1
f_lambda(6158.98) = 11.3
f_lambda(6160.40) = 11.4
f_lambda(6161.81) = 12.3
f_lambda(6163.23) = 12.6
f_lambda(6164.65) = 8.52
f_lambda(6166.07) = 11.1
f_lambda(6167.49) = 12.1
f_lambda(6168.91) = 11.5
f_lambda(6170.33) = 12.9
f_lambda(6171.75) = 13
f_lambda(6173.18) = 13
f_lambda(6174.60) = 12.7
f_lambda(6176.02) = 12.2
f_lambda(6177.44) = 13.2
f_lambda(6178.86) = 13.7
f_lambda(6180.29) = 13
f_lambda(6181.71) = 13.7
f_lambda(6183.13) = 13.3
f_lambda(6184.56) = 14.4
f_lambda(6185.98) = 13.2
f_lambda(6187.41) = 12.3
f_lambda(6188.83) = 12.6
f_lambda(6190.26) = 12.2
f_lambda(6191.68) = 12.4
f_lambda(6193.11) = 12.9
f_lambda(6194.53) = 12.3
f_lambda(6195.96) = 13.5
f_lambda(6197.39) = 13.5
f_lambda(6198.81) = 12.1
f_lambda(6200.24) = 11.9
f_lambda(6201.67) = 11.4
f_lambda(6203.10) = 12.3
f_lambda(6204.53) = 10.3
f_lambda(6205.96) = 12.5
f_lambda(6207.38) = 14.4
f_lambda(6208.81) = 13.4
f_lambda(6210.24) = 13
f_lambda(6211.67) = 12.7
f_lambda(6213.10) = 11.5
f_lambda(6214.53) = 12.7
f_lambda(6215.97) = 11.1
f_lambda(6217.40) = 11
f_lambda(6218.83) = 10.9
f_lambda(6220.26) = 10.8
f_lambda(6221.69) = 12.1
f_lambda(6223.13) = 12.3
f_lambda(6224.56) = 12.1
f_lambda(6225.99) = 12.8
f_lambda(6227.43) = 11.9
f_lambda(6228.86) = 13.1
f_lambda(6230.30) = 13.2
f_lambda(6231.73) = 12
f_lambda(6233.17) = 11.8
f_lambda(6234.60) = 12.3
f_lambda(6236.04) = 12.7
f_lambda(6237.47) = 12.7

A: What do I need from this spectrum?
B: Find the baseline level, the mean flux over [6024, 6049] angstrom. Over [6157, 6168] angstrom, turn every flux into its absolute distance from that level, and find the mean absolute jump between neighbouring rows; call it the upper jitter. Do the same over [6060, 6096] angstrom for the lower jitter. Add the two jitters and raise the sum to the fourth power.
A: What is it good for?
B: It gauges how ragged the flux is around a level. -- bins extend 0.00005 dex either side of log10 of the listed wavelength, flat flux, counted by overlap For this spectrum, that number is 12.8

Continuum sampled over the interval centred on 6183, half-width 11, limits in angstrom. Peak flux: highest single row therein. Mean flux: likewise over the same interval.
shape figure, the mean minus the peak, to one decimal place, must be -1.4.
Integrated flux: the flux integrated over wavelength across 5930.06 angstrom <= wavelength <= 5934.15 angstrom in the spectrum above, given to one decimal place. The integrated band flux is 49.3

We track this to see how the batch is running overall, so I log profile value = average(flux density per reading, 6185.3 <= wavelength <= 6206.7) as 12.4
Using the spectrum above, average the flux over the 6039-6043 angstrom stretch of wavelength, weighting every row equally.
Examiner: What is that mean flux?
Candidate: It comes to 13.1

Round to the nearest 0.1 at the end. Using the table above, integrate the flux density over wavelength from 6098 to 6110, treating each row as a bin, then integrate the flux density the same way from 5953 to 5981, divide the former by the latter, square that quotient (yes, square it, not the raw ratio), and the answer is 0.2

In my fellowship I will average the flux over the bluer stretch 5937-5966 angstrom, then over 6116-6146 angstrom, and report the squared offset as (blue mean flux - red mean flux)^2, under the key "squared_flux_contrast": 0.00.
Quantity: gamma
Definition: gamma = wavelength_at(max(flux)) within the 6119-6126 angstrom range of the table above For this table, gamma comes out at 6120.81 angstrom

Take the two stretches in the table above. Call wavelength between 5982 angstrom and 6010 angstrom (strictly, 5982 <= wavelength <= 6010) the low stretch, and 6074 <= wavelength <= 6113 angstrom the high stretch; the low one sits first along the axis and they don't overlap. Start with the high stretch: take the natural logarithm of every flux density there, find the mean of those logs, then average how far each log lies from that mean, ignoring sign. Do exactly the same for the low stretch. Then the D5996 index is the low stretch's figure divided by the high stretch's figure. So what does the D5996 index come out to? 0.77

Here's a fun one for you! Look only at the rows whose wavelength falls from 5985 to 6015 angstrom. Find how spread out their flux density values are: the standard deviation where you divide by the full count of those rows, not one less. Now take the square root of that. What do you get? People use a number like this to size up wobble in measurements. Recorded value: 0.70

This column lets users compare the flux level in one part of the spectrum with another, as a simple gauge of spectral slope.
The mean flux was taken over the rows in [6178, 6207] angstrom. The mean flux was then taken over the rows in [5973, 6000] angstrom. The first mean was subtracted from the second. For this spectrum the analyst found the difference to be -0.3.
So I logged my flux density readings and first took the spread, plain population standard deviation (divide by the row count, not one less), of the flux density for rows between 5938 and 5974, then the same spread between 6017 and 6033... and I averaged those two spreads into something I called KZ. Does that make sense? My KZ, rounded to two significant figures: 0.86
